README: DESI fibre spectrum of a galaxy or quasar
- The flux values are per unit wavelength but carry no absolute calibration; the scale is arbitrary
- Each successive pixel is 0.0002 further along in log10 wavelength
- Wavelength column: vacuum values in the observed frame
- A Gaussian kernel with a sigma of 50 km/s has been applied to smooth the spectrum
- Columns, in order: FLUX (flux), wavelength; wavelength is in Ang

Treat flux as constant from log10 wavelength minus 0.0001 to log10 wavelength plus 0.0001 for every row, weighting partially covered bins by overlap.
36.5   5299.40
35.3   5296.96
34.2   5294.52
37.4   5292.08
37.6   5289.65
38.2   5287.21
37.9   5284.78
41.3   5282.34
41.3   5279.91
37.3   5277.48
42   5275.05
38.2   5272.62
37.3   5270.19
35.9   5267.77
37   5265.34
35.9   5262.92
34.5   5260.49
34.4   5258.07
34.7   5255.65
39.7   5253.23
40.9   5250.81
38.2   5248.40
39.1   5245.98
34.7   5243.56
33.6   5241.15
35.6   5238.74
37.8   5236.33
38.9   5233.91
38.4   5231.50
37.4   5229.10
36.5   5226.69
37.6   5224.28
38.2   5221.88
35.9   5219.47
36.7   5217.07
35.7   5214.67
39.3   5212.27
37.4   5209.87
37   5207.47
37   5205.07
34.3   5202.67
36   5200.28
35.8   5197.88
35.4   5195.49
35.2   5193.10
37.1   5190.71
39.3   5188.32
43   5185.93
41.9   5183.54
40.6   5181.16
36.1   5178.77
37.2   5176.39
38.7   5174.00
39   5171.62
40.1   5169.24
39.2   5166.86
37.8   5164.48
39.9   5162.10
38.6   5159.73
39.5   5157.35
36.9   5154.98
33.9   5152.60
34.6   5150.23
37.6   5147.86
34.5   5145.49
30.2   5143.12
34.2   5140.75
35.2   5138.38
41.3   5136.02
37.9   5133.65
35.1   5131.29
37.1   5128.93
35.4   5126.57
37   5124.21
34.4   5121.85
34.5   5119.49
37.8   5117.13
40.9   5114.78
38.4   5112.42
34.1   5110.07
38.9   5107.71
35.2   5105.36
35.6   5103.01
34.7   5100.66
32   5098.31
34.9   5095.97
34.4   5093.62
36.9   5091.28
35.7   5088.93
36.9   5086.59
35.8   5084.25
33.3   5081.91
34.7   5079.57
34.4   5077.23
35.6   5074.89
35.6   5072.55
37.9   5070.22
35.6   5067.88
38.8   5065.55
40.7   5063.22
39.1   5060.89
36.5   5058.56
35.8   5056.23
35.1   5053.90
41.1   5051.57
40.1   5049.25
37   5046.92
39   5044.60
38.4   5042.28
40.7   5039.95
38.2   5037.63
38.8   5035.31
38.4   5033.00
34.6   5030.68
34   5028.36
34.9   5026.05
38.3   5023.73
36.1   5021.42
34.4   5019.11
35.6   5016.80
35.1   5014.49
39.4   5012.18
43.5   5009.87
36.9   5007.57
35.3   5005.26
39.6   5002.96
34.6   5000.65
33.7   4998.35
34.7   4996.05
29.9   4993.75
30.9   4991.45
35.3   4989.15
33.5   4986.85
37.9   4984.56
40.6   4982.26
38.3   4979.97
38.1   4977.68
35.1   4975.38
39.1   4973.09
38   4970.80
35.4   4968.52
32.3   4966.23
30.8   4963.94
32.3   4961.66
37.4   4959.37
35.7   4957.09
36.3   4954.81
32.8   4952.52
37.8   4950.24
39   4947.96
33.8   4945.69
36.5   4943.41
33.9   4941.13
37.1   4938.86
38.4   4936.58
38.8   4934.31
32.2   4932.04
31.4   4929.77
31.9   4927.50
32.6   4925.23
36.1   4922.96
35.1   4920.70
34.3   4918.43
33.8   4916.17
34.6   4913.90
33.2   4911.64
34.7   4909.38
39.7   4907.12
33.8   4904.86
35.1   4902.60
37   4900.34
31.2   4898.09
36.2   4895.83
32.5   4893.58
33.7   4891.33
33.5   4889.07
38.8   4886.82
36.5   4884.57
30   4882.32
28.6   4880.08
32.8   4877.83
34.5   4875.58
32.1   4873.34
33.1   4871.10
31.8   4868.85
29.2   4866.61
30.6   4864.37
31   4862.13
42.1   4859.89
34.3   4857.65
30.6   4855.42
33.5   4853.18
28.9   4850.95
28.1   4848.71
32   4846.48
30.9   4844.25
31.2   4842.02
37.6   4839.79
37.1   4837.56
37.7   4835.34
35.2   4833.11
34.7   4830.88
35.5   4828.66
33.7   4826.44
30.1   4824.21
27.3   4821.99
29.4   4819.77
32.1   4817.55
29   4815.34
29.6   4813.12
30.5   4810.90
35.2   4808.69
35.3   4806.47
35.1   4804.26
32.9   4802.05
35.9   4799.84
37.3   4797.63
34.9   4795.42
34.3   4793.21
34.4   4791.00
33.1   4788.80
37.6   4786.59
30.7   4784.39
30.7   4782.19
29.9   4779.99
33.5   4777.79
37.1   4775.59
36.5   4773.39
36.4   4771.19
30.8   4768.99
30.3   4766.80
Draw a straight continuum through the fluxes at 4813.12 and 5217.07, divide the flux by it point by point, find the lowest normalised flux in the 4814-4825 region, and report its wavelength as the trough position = 4821.99 Ang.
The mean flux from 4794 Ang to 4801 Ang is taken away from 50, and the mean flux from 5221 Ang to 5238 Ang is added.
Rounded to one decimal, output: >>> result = 51.8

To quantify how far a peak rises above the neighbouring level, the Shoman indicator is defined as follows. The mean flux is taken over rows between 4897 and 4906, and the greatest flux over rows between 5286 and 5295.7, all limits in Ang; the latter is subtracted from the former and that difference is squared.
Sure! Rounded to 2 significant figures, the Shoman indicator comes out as 15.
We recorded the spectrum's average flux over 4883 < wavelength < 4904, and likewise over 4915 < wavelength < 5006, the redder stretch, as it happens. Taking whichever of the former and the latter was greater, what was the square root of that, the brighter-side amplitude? 5.94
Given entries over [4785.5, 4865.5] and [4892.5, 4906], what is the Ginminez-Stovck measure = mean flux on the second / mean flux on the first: 1.03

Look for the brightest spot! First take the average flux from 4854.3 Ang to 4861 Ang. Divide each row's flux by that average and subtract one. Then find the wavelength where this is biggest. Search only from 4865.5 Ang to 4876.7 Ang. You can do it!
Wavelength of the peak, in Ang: 4875.58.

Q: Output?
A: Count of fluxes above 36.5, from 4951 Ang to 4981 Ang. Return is 5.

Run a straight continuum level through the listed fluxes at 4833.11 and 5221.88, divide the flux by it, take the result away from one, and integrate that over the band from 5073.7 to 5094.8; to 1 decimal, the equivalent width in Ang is 1.0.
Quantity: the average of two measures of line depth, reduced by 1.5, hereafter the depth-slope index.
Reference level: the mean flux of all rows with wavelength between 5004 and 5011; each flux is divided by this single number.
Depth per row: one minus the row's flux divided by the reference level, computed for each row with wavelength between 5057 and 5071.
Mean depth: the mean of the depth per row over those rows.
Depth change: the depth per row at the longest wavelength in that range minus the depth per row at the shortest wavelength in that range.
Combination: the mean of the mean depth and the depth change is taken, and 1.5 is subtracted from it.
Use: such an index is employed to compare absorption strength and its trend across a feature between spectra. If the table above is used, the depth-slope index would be -1.51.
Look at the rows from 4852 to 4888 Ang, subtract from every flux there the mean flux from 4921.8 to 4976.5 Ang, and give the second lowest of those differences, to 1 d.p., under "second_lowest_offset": -6.0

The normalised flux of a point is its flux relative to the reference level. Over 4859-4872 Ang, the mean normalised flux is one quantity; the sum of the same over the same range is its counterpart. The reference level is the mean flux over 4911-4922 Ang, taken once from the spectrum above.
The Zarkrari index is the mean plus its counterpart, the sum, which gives 6.7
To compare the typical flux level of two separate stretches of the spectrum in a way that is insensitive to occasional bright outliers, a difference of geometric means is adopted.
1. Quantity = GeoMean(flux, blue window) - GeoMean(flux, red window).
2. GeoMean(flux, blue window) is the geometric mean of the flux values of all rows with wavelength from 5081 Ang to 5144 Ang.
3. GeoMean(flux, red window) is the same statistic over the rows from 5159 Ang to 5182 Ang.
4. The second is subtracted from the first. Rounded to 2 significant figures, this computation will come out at -2.9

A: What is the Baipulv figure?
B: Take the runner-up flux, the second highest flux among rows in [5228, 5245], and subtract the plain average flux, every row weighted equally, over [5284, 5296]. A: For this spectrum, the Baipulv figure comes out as 1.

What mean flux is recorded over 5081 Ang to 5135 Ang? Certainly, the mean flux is 36.0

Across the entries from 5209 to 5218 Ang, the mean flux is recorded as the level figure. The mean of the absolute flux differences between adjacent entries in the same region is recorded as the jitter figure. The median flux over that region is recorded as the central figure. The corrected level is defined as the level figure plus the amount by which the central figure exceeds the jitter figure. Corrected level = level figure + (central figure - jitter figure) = 72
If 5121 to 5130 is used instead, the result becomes 70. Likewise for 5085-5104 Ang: 69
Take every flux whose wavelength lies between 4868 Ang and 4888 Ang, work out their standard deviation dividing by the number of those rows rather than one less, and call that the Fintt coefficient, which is 3.0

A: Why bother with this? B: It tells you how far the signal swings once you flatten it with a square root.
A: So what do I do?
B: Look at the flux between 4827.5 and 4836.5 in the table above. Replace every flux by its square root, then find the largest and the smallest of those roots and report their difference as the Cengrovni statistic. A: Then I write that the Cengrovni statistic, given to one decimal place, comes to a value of 0.2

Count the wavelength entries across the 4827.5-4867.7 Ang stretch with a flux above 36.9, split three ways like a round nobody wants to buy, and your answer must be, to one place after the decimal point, 1.3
